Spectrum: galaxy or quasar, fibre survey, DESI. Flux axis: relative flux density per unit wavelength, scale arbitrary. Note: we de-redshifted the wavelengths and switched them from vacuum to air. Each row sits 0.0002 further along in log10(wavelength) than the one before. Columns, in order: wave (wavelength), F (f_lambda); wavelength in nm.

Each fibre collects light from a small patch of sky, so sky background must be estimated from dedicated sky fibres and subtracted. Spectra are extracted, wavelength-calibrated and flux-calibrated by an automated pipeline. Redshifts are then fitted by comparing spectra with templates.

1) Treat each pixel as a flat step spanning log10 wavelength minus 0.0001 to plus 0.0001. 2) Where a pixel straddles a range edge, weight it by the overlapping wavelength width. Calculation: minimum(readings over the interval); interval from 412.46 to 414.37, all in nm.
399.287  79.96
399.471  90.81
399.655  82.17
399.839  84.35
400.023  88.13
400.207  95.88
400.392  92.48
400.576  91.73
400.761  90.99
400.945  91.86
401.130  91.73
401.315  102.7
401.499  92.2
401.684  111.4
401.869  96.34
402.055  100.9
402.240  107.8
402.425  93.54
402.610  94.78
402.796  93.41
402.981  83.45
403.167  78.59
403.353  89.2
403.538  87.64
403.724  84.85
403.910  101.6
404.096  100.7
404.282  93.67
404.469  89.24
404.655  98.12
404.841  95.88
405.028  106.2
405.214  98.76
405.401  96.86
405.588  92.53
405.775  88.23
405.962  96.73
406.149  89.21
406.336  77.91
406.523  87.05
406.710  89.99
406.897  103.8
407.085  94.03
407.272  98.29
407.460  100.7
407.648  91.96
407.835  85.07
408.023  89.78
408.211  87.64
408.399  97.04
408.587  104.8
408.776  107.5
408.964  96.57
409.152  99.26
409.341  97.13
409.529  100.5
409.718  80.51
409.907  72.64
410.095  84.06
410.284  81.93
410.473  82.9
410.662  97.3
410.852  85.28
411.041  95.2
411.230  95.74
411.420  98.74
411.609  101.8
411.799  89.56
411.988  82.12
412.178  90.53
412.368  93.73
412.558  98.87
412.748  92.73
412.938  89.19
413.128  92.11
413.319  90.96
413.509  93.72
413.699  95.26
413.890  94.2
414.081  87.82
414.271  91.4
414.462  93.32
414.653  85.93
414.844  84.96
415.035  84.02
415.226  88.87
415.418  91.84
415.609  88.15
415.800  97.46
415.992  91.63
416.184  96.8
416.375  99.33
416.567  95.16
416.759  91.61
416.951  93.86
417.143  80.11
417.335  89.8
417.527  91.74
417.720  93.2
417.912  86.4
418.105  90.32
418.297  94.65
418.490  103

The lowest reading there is 87.82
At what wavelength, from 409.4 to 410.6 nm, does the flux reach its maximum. 409.529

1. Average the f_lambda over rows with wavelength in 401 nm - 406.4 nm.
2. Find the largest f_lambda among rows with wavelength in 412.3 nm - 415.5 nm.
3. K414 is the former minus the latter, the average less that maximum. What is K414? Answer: -5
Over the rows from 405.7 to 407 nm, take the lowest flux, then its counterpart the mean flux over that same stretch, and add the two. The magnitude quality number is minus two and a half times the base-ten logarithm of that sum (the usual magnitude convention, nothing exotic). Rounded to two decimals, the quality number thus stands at -5.57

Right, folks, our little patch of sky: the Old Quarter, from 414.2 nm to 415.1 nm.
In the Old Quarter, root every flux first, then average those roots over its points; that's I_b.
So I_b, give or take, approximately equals 9.37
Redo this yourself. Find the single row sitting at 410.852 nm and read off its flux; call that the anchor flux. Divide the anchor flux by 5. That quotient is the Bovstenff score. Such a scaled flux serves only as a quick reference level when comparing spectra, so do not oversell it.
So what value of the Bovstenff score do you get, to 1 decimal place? 17.1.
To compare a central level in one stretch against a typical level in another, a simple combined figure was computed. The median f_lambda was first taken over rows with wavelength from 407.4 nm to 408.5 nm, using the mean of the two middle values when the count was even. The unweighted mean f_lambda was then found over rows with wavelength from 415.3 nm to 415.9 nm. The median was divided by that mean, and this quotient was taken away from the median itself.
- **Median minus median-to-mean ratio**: 89.9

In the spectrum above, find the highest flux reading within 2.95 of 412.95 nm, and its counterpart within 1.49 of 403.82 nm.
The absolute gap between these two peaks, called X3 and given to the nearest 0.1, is 4.4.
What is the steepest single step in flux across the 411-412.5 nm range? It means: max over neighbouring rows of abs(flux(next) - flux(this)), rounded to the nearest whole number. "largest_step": 12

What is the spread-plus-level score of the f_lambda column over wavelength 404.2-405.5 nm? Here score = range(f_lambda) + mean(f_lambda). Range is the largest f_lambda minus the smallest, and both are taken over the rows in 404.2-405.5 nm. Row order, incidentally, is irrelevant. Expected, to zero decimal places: 114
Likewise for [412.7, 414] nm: 99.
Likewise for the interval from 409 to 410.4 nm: 116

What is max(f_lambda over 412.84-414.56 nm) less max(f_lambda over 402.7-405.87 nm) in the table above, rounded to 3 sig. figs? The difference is -10.9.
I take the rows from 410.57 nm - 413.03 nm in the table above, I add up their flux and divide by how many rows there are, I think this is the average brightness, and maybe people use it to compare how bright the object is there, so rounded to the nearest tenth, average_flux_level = 93.1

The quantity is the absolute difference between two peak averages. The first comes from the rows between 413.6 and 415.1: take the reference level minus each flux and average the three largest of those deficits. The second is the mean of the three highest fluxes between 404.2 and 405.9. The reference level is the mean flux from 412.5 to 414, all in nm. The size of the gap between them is 93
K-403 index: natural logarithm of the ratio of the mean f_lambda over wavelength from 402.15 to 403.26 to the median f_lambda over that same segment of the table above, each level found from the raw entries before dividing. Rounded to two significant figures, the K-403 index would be -0.017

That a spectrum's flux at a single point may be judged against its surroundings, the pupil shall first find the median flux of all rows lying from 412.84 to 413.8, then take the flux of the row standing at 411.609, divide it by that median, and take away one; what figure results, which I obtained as 0.11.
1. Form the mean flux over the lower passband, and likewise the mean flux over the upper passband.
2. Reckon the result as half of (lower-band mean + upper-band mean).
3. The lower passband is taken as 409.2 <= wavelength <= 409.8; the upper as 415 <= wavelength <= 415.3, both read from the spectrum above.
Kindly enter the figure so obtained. 90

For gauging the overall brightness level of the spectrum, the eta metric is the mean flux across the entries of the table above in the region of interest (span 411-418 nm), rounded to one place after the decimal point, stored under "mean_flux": 91.8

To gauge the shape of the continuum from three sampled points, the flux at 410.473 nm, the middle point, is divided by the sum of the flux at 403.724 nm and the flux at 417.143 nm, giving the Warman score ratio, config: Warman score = 0.50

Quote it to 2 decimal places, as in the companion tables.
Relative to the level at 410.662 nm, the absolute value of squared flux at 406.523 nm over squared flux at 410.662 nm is 0.80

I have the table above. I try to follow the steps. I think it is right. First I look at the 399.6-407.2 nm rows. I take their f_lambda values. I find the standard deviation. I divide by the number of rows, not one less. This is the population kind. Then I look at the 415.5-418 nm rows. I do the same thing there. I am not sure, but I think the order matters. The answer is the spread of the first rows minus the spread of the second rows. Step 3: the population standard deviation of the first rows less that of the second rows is 2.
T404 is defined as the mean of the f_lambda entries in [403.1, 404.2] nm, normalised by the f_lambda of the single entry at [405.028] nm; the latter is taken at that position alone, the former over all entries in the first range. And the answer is 0.85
